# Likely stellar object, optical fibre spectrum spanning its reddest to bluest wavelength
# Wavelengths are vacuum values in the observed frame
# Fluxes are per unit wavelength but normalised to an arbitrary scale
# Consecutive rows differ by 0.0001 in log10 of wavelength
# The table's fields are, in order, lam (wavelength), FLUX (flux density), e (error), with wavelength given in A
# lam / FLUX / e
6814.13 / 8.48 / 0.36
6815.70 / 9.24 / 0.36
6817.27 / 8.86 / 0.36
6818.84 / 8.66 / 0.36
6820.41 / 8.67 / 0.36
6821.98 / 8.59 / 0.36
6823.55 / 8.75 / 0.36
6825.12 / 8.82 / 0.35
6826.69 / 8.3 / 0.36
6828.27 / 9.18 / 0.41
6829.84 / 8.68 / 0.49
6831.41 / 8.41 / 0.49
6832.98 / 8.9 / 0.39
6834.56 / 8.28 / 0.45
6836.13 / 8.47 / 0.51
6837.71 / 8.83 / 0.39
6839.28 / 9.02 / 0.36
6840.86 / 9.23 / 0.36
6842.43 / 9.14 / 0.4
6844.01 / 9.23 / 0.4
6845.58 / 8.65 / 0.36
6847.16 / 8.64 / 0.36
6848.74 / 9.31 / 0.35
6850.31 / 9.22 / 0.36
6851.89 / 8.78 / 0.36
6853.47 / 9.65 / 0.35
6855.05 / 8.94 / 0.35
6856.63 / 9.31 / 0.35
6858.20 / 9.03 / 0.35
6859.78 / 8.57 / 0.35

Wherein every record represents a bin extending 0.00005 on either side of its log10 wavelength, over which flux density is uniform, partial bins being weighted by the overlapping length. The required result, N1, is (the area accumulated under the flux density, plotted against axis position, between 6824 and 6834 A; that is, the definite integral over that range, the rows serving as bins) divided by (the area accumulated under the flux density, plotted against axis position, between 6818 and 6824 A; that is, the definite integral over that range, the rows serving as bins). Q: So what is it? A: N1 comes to 1.7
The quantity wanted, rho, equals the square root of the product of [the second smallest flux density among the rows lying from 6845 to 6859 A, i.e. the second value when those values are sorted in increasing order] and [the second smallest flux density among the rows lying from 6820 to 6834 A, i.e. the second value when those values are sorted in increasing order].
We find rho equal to 8.53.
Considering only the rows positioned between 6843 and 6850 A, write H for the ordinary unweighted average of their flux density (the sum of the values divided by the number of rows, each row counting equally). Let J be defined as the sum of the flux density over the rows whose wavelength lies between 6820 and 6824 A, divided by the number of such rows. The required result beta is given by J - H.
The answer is -0.3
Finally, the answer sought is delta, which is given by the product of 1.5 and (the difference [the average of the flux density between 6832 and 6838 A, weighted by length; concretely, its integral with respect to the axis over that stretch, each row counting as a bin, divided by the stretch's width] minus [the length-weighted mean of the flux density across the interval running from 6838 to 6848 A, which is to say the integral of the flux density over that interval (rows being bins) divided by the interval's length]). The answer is -0.6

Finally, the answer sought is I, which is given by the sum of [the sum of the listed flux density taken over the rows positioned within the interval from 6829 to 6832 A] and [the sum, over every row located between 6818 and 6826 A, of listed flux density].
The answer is 61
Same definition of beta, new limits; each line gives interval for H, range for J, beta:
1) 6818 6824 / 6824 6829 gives 0.1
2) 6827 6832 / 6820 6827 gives -0.1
